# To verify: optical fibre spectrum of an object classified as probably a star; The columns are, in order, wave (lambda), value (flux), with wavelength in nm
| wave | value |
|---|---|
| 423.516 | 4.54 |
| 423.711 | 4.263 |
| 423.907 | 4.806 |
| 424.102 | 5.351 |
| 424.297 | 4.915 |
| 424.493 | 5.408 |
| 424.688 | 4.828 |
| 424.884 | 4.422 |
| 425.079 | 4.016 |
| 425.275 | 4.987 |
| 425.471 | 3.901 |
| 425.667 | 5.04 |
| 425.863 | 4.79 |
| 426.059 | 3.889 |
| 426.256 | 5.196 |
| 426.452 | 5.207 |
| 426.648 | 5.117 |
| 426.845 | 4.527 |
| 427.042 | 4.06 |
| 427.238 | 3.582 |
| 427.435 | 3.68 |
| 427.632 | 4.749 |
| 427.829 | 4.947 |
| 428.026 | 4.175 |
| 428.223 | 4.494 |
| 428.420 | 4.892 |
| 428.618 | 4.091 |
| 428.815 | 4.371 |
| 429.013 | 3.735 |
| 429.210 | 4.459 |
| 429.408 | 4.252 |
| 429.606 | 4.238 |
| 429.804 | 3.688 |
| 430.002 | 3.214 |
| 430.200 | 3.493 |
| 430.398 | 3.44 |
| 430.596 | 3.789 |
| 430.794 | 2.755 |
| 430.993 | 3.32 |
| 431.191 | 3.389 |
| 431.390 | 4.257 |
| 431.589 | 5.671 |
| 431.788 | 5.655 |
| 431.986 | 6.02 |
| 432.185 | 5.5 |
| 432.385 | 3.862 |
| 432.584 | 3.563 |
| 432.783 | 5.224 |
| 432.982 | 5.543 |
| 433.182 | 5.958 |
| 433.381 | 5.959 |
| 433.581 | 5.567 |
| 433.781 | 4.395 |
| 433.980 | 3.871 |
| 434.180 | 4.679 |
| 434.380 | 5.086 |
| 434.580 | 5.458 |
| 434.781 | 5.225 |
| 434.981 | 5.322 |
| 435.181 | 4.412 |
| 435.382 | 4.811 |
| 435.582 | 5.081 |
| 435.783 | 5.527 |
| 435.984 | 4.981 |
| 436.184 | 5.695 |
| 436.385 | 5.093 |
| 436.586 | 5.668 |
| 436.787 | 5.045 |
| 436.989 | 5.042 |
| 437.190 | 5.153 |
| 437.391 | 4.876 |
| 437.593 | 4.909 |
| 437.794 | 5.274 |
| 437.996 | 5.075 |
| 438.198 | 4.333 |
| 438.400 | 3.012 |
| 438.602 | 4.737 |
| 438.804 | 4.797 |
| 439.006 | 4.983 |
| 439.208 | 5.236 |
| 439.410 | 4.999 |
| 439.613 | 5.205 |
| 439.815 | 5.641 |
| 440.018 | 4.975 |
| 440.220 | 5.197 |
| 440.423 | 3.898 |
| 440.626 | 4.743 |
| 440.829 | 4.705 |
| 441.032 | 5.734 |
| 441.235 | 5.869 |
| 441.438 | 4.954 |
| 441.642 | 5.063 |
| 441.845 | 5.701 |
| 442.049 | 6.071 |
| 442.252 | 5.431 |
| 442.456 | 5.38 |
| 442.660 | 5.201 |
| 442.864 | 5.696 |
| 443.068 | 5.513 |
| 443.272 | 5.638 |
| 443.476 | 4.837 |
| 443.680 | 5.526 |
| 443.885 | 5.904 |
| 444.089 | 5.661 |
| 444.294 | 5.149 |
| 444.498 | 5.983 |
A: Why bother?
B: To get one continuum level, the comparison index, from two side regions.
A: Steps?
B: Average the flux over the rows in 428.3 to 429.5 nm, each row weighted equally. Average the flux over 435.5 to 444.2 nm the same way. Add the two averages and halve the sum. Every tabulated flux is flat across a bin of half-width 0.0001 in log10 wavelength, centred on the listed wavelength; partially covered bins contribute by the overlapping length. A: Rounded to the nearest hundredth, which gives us 4.73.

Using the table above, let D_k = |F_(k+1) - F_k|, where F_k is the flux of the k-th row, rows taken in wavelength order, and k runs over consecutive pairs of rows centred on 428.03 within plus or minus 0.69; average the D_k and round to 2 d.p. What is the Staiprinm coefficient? 0.59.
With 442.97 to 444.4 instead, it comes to 0.46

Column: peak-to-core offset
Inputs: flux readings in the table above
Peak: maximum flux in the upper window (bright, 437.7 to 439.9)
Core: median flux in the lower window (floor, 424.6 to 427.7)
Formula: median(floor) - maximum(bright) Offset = -1.0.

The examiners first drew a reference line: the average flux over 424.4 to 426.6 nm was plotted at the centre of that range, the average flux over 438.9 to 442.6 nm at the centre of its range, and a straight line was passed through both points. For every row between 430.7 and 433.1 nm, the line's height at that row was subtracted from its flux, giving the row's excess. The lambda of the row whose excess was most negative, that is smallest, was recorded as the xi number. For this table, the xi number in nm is 430.794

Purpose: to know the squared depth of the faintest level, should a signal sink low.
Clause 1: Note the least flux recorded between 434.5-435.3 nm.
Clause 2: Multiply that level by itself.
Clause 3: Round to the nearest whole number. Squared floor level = 19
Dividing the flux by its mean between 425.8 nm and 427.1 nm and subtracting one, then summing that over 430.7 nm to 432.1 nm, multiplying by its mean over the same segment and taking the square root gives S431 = 0.14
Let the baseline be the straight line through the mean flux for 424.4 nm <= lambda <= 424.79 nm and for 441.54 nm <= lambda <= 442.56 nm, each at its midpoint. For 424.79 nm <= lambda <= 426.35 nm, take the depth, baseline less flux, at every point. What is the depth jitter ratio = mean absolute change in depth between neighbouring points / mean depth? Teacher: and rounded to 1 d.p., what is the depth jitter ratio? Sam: 1.4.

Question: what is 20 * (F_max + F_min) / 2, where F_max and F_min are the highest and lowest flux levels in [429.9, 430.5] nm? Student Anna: 67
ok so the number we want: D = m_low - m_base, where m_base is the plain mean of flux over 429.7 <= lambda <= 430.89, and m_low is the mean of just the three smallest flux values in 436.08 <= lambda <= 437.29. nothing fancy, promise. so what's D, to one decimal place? 1.7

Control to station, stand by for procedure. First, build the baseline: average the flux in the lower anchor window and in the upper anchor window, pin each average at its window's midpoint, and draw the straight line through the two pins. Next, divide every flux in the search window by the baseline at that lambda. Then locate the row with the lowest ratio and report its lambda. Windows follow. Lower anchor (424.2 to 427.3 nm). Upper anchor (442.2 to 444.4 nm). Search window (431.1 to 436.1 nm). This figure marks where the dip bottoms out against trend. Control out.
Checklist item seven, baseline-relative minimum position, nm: 431.191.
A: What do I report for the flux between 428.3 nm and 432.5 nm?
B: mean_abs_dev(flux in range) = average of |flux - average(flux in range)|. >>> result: 0.70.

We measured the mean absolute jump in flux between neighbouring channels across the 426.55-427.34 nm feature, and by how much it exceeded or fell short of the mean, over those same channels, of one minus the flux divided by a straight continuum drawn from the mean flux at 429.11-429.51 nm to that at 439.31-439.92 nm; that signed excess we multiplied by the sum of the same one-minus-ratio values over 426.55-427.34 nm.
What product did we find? -0.10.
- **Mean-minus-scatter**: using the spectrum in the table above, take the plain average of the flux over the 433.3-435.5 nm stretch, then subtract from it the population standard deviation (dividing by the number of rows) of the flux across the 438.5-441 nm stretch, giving 4.6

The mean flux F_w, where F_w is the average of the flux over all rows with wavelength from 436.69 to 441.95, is 5.0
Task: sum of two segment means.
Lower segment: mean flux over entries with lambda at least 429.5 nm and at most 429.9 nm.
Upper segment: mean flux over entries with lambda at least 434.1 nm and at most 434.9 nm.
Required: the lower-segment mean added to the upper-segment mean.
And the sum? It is 9.1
